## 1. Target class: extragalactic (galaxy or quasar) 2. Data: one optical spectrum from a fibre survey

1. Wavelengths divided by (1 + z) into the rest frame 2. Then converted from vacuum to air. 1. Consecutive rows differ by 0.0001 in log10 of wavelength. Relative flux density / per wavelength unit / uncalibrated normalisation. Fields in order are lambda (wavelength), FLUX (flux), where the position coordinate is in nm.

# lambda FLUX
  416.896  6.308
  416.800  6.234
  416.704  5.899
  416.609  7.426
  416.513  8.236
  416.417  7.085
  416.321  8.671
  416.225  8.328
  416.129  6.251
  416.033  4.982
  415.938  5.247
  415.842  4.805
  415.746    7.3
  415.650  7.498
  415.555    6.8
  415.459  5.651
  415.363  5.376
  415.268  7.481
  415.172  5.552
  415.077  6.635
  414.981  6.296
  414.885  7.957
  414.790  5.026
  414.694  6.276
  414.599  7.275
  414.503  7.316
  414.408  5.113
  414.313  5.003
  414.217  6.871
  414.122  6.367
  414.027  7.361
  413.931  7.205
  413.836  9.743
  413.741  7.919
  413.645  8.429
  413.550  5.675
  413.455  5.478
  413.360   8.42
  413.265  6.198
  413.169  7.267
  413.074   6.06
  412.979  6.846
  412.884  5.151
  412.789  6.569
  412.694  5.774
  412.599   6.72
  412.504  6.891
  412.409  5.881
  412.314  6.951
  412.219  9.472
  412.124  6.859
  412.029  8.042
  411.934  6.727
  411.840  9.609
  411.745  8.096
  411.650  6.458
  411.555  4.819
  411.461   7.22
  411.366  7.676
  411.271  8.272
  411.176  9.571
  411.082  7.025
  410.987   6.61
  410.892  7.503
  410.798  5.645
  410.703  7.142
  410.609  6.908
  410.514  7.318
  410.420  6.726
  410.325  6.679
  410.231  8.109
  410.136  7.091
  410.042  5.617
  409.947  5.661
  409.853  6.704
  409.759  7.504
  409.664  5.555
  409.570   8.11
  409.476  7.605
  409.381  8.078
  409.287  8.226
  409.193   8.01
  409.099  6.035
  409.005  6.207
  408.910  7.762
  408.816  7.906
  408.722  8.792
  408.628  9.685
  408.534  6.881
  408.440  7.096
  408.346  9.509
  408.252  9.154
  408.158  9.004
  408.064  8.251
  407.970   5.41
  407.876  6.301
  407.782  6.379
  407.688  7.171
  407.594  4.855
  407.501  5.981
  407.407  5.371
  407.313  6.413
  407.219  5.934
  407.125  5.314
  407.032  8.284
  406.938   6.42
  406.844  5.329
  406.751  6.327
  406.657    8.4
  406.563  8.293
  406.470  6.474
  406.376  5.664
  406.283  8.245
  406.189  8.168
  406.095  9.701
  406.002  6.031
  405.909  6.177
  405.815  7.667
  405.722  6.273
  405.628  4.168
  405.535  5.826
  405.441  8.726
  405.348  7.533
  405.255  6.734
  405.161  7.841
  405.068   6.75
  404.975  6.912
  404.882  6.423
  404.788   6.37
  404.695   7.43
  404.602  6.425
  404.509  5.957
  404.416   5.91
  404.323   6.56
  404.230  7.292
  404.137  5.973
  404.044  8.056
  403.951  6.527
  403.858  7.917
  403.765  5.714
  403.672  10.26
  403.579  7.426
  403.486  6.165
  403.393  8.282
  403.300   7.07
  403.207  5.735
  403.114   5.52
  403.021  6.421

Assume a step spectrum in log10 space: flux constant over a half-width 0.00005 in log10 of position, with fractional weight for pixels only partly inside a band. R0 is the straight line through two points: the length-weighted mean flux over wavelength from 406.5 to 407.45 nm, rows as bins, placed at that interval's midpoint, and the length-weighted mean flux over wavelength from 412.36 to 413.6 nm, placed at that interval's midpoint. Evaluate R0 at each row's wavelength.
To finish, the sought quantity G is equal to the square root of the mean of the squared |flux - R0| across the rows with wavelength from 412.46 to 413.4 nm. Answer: 0.9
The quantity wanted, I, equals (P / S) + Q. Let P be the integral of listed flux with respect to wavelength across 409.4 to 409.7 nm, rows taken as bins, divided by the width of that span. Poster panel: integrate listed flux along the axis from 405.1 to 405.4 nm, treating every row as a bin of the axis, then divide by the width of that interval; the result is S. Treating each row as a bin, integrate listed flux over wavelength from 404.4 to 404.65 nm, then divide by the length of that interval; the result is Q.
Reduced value 7.12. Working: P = 7.2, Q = 6.1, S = 7.4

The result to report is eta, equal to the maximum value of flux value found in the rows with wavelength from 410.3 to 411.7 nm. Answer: 9.571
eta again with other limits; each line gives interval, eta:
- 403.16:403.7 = 10.26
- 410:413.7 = 9.609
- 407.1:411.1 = 9.685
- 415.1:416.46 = 8.671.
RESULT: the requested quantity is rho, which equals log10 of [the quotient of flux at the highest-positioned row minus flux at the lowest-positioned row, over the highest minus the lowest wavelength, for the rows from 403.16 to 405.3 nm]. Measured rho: -0.3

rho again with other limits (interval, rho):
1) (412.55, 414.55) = -0.5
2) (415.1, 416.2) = -0.1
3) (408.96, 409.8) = 0.2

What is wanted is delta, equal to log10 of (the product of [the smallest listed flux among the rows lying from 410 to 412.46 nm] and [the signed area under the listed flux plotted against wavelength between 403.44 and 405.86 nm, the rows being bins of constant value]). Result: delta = 1.90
